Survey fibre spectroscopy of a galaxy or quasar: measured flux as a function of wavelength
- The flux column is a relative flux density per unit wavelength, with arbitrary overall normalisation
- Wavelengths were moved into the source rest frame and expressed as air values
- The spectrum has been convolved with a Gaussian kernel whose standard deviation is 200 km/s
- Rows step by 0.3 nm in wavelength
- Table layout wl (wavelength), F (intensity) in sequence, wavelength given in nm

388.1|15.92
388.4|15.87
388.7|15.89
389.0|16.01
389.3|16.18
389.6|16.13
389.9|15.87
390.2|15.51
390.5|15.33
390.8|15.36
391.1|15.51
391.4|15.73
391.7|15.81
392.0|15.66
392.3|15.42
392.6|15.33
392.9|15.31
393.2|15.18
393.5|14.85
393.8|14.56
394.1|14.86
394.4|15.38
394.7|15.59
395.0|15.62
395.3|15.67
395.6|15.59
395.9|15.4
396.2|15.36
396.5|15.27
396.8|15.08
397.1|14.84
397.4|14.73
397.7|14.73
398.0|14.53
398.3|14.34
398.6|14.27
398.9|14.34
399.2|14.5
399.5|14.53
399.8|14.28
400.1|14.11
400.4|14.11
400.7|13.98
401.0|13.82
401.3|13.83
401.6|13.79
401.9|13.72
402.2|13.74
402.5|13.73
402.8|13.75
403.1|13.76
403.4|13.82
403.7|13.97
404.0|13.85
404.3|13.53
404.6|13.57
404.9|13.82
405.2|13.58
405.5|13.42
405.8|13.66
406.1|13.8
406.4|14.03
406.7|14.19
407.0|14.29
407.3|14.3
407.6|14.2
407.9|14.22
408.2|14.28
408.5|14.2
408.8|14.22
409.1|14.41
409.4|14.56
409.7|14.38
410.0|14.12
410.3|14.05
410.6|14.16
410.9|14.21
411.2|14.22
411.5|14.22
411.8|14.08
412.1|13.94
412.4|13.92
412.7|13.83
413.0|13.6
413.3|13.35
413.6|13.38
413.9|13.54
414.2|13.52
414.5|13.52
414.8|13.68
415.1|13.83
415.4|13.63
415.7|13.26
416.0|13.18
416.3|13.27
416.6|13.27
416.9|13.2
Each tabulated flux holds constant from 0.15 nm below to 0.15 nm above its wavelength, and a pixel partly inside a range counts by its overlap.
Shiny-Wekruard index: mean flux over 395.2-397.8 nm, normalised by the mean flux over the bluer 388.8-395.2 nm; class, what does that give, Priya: 0.98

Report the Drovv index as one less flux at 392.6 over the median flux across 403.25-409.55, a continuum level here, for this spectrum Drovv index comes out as -0.093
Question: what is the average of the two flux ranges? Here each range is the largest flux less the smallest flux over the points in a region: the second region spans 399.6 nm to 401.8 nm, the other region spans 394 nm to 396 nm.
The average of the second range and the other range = 0.65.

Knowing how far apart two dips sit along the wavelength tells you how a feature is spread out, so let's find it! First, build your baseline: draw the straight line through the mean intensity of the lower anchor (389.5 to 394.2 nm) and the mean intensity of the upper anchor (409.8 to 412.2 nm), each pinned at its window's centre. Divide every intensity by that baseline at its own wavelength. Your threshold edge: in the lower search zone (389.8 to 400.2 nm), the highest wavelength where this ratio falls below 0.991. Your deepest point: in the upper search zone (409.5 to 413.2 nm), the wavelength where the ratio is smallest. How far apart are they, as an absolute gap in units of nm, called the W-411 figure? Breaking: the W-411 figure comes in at 12.90 nm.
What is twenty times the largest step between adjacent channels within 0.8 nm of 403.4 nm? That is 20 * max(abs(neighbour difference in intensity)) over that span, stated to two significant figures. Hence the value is 3.0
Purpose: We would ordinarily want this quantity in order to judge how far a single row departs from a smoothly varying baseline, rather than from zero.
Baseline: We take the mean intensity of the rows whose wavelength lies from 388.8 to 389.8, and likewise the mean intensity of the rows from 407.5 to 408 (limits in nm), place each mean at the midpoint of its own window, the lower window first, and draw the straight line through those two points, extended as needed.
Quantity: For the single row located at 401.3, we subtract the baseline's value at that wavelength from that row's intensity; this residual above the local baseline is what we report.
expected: -1.0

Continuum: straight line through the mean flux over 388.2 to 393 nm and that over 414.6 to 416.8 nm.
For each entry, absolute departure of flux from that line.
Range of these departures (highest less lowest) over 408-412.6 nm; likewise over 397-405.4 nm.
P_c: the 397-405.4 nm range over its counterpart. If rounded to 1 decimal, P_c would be 1.6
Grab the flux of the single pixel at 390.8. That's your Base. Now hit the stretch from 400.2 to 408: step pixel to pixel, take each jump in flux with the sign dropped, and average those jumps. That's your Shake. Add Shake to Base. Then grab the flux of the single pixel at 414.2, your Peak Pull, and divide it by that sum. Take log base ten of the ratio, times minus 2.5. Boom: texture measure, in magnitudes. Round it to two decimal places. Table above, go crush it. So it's 0.15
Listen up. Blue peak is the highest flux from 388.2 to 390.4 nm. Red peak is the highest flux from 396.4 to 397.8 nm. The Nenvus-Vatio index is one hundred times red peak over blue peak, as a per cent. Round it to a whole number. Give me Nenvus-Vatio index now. 94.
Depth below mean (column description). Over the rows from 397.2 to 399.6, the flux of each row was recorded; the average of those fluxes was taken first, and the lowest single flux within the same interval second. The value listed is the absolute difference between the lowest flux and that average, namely 0.23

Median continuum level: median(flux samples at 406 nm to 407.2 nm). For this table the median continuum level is 14.1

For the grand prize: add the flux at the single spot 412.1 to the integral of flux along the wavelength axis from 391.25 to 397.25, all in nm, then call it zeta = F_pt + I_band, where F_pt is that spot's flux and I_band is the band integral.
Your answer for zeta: 106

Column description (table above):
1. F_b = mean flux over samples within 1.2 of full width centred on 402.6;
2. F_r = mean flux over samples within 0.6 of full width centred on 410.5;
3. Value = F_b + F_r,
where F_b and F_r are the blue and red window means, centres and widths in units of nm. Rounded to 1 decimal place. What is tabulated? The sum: 27.9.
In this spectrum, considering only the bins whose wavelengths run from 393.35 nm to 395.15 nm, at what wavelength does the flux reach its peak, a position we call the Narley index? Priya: 395.0 nm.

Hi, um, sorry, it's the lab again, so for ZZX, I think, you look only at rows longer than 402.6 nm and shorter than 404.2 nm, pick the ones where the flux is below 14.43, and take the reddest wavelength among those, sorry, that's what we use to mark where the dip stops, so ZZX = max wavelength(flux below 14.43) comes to 404.0 nm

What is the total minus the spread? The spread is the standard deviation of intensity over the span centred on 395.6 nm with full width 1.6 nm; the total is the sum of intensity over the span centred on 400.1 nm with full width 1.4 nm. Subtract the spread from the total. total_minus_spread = 70.9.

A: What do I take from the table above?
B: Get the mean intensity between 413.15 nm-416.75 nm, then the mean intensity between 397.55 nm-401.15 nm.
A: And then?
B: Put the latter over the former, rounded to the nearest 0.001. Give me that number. 1.063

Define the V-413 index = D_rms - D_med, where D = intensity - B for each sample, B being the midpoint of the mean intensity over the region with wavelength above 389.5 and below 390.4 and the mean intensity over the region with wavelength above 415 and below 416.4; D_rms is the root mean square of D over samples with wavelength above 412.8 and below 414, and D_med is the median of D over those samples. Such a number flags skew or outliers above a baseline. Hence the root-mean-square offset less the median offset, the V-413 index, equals 2.3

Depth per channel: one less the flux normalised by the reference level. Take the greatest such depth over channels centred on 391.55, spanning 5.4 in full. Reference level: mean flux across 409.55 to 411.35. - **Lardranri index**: -0.03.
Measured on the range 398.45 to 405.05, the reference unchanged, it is 0.05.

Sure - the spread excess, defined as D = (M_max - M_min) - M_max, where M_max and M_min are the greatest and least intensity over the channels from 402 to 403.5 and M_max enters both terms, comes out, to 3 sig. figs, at -13.7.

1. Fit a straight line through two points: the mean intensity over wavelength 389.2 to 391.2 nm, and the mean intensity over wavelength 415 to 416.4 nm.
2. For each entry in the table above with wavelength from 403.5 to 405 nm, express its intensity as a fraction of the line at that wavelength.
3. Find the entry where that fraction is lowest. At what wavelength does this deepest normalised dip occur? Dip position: 404.3 nm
